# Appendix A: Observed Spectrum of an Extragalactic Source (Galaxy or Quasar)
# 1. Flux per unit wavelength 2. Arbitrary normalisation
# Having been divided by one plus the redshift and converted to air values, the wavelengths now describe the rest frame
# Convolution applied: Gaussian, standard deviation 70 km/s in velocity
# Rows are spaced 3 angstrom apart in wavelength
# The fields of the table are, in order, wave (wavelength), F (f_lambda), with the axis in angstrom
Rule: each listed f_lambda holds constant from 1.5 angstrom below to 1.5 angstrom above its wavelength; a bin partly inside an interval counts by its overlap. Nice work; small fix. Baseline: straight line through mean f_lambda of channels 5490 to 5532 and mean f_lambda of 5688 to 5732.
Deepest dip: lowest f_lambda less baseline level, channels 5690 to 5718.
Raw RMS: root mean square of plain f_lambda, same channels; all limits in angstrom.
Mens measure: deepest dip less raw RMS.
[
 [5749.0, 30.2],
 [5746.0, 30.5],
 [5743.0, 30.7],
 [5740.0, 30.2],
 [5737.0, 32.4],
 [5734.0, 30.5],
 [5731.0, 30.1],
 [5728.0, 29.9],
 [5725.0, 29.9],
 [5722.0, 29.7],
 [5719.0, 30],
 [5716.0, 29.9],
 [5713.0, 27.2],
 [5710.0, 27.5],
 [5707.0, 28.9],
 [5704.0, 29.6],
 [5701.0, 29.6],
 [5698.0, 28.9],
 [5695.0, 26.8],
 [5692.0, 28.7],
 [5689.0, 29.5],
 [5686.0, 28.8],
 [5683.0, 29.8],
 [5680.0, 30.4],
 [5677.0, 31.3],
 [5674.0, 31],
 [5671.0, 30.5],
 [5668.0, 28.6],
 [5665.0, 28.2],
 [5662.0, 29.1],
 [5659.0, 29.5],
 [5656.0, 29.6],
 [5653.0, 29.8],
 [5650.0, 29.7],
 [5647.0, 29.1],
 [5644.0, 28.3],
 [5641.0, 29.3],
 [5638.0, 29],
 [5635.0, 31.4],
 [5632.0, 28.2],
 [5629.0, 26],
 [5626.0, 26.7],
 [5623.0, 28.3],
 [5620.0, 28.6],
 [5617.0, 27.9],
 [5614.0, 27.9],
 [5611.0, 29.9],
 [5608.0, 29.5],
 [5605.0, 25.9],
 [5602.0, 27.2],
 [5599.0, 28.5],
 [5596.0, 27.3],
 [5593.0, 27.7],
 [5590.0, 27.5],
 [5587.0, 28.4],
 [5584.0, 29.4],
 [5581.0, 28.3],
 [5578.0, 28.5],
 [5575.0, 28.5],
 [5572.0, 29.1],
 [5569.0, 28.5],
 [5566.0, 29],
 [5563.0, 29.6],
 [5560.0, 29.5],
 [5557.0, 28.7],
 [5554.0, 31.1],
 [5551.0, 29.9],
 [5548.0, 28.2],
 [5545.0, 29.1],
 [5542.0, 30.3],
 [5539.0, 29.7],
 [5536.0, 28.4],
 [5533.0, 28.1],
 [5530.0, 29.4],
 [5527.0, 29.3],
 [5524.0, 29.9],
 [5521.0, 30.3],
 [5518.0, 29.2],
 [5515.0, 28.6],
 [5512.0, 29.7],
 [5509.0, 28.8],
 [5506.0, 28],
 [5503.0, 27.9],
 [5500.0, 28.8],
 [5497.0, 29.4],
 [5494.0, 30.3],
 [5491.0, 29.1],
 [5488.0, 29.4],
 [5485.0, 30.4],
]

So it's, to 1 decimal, -30.9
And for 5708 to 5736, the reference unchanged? -31.3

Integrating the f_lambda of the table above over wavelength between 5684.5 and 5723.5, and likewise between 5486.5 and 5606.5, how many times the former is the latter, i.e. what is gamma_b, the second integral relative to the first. 3.1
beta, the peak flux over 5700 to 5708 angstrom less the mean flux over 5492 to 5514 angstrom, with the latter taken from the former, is 0.6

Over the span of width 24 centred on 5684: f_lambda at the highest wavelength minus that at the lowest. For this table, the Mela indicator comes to -4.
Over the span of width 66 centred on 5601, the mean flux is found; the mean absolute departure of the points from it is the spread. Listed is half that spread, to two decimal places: 0.39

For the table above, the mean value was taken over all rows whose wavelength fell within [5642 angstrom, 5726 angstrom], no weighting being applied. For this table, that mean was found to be 29.3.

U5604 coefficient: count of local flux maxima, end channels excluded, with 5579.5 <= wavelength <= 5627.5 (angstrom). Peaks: 5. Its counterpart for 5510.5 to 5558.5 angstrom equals 4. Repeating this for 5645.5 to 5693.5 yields 3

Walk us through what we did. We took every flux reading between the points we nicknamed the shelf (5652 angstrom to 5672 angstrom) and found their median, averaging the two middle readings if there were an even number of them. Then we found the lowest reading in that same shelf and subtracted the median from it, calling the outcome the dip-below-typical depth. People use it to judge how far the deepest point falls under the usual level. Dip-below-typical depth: -1.3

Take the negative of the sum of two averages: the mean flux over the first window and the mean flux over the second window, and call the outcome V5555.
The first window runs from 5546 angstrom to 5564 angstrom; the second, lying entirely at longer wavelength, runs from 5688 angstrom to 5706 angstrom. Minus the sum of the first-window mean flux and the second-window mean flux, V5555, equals -58.3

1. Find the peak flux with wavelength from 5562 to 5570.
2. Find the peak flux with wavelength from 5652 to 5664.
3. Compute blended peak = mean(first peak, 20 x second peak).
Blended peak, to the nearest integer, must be 313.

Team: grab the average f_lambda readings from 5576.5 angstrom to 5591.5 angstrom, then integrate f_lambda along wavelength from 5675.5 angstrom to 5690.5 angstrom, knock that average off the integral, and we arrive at 421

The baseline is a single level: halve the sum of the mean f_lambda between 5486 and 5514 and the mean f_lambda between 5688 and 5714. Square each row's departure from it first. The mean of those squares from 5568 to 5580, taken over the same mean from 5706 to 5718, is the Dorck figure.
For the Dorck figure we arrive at 0.1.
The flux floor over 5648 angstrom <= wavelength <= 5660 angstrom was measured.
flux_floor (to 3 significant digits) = 29.5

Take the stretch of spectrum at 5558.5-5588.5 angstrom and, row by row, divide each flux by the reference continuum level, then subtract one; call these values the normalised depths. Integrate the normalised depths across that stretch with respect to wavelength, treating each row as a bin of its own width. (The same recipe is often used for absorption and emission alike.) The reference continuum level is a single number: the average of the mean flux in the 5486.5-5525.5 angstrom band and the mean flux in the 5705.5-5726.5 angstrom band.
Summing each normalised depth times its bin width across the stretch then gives -0.23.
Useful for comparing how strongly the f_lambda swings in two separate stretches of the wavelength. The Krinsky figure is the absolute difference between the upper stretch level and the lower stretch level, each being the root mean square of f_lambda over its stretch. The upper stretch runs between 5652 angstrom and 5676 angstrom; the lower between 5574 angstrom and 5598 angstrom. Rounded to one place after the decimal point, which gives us 1.3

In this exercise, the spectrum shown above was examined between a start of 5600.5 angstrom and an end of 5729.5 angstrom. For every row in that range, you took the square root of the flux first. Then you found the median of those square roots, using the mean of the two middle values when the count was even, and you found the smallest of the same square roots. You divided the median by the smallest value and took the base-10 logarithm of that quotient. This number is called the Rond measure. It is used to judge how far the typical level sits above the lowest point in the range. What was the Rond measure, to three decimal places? 0.025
